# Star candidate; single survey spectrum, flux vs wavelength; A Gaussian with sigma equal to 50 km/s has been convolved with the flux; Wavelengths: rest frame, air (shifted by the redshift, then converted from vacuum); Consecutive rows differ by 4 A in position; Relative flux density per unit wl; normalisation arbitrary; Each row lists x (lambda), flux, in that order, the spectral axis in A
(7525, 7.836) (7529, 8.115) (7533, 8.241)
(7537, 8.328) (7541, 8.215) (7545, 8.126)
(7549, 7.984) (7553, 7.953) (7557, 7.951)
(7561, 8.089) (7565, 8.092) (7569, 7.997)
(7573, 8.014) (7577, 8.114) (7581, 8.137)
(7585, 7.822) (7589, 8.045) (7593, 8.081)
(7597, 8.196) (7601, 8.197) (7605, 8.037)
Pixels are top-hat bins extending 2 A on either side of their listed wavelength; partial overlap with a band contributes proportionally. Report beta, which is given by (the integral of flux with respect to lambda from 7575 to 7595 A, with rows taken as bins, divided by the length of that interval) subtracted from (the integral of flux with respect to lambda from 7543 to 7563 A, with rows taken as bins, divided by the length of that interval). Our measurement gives -0.02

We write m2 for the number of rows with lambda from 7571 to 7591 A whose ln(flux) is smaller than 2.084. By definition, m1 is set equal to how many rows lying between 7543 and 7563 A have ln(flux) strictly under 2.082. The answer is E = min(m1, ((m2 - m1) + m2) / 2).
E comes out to 0.5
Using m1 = 3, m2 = 2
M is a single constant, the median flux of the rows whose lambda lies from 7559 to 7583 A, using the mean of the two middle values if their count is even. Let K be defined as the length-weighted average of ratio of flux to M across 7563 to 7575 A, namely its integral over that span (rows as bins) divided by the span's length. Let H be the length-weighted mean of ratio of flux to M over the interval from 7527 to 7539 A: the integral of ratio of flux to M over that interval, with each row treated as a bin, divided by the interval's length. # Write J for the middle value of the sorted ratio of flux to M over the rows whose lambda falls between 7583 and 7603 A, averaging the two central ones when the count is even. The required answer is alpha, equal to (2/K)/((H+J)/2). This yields 1.998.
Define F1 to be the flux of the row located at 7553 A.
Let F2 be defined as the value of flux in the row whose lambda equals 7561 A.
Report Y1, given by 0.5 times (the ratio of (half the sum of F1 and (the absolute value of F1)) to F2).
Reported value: 0.4916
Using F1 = 7.953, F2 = 8.089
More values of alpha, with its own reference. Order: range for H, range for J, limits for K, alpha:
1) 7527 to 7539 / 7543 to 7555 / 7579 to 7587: 2.024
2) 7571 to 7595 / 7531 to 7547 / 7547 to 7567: 2.009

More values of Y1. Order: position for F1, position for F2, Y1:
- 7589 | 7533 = 0.4881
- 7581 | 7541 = 0.4953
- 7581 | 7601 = 0.4963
